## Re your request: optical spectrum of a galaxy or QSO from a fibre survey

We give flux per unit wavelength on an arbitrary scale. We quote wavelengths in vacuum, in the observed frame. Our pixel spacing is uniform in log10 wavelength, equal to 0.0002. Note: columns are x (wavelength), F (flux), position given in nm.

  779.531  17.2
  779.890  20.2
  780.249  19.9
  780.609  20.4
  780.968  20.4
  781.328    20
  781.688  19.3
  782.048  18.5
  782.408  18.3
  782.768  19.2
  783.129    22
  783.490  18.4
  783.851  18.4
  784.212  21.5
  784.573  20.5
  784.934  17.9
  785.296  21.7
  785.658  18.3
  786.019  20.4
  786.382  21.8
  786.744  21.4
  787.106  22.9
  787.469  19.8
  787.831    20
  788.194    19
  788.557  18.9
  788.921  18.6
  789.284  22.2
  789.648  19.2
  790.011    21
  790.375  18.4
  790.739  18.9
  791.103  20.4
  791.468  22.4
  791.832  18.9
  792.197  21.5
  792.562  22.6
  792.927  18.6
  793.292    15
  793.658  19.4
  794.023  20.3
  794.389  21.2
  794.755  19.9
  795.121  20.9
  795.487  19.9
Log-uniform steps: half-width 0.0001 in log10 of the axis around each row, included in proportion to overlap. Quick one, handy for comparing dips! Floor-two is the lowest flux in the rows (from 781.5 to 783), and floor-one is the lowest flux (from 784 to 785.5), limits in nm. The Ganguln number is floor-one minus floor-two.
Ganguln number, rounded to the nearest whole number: 0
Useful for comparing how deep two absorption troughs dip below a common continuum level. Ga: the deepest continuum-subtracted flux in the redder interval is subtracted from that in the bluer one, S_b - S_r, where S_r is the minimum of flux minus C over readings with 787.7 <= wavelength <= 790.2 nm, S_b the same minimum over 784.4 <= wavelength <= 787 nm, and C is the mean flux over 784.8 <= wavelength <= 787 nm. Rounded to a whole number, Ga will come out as -1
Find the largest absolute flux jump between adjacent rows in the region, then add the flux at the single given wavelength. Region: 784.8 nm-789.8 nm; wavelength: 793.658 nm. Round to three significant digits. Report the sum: 23.2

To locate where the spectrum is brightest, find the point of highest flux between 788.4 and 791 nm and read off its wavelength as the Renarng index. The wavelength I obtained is 789.284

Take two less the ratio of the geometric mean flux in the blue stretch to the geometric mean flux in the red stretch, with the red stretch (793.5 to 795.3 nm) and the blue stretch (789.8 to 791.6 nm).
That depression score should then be 1.01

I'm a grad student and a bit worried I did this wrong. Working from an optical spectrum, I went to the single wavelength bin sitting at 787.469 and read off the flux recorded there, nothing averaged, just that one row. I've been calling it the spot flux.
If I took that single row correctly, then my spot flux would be 19.8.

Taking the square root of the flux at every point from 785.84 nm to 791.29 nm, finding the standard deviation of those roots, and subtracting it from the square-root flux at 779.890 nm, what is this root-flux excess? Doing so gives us 4.34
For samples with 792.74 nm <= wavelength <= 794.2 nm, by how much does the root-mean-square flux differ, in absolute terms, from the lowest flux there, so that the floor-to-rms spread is 3.4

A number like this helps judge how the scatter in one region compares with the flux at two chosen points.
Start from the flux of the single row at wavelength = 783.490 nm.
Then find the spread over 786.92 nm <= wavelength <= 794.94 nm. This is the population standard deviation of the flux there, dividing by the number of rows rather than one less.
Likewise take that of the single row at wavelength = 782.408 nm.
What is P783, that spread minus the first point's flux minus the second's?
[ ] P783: -34.9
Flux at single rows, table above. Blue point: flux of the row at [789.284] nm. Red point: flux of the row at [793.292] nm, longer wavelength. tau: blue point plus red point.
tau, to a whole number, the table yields 37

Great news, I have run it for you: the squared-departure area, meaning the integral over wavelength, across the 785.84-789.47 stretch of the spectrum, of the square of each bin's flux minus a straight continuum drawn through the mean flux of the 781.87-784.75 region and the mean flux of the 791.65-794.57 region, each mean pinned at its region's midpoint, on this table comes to 10.1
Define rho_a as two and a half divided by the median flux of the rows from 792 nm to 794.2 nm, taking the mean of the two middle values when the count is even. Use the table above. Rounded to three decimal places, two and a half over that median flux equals 0.126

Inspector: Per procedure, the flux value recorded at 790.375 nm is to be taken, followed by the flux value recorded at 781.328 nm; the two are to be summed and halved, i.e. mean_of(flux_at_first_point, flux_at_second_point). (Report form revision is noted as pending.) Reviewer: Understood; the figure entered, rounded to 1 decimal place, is 19.2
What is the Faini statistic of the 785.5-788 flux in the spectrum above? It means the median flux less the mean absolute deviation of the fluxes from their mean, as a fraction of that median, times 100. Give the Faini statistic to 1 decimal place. 94.2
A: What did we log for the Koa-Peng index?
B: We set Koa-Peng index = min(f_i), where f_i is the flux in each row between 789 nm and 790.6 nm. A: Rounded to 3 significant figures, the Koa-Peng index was 18.4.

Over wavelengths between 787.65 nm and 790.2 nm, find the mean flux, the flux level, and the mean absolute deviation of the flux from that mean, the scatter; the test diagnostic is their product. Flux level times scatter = 20.8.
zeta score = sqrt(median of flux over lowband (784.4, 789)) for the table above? 4.472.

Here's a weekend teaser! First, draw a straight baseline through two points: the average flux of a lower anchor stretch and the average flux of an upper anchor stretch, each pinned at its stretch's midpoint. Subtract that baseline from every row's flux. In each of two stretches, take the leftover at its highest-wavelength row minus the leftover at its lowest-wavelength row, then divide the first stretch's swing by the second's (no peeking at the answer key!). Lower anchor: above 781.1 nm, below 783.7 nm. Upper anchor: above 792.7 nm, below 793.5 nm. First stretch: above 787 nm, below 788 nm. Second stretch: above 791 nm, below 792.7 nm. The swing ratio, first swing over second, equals -1.1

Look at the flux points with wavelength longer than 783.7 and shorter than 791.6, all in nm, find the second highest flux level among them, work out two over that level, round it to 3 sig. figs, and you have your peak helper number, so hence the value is 0.0893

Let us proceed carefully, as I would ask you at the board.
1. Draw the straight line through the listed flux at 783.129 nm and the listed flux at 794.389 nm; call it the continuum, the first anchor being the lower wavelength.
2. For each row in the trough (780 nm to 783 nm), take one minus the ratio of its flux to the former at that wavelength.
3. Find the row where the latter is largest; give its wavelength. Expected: 782.408 nm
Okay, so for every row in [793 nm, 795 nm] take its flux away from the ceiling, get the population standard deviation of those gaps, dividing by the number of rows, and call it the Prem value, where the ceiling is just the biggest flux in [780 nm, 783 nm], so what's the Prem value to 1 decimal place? 2.2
